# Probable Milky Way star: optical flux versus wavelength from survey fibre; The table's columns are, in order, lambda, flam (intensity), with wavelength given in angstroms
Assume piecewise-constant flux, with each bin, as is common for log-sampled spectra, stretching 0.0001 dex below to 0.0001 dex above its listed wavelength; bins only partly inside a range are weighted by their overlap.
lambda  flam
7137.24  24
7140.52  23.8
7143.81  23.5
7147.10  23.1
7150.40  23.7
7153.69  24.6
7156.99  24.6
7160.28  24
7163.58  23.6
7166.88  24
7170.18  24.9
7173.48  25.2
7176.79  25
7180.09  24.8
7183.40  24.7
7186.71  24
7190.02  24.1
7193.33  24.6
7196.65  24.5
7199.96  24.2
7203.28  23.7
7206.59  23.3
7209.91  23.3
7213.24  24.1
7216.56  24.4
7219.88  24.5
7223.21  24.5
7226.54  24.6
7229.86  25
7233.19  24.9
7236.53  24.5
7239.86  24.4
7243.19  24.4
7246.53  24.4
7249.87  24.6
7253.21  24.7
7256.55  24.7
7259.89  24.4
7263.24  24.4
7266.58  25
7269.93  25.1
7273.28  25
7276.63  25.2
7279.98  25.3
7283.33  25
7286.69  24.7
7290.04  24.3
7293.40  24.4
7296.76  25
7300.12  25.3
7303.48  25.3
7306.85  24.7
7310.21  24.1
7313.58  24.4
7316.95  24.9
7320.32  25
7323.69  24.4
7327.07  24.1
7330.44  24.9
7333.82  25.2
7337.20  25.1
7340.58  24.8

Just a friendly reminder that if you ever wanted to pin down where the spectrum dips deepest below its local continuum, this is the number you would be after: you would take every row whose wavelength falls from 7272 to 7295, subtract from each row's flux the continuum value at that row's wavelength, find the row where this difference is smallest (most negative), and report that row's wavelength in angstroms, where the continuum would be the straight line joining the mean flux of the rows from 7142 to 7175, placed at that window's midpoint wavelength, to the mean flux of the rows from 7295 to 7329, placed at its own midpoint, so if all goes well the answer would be 7290.04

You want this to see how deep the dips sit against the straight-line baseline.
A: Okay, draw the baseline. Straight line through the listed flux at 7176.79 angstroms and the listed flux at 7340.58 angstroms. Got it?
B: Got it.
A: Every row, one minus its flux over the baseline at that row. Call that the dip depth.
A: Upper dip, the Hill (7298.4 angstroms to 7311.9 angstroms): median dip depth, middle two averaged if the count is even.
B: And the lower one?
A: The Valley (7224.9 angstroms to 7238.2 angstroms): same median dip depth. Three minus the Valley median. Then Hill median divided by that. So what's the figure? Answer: -0.0021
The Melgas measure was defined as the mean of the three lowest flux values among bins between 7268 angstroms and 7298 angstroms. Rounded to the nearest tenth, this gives 24.5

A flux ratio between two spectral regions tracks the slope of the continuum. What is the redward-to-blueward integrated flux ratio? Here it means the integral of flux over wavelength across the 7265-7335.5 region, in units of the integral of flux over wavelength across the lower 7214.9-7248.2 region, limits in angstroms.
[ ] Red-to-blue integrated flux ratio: 2.1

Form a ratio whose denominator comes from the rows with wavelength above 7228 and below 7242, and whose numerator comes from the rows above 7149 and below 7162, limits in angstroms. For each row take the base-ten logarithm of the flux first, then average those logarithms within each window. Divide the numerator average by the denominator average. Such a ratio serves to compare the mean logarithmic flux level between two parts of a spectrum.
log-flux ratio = 0.994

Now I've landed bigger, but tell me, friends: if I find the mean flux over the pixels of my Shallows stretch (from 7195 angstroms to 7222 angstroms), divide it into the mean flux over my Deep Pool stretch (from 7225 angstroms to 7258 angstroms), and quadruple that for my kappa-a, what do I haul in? 4.10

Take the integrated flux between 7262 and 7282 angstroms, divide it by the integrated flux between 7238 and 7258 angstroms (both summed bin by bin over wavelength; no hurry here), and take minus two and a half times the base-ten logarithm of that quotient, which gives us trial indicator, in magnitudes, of -0.02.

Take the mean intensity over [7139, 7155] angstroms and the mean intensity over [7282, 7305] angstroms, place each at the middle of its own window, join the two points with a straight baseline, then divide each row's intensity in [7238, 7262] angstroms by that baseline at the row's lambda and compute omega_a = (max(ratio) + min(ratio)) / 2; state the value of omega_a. 1.00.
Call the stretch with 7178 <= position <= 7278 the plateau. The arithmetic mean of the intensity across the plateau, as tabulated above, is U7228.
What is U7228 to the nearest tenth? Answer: 24.5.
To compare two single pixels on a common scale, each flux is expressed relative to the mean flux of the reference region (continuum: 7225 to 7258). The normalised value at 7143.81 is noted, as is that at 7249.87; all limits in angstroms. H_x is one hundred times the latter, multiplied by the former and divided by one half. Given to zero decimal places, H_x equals 191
